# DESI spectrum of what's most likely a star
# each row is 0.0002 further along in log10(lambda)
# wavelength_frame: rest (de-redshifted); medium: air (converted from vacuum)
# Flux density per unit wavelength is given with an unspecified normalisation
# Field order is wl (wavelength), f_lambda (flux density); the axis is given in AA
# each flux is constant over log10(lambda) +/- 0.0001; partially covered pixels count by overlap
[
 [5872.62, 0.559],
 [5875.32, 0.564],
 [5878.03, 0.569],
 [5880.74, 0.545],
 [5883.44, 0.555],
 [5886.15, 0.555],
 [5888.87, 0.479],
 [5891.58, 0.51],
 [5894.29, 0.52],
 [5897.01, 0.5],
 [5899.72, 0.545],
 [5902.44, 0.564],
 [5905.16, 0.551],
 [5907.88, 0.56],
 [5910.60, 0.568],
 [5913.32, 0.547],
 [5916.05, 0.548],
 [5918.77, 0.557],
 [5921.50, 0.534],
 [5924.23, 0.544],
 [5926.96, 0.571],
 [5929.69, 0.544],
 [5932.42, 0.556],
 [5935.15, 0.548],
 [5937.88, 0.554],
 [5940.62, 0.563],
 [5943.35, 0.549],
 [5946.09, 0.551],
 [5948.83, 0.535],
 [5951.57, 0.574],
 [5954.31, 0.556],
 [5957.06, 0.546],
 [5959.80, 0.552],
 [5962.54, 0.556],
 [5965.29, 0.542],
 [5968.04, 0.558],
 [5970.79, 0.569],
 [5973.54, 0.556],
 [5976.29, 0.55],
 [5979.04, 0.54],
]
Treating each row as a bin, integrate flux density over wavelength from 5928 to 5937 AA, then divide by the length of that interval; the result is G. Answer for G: 0.551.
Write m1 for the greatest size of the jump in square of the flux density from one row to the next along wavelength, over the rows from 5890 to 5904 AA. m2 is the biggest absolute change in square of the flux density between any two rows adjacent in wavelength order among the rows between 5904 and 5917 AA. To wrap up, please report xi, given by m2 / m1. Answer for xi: 0.5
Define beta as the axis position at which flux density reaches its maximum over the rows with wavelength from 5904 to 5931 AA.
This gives 5926.96 AA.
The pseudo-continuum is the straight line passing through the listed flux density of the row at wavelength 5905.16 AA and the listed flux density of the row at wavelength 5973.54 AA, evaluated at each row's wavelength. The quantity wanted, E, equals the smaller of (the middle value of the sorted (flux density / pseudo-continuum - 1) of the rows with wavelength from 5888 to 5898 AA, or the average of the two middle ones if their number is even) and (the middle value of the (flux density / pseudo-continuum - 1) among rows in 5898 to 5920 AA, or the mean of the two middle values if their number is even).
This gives -0.08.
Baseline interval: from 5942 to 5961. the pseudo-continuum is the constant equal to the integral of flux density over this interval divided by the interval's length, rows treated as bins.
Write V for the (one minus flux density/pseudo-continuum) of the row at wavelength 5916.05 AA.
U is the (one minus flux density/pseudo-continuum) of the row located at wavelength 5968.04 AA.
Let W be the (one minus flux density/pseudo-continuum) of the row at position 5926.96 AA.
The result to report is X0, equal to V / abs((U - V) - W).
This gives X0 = 0.4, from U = -0.011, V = 0.007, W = -0.035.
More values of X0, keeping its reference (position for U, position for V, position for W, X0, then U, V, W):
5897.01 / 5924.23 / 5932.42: 0.2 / 0.094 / 0.014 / -0.008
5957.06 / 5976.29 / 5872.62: 0.2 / 0.010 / 0.003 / -0.013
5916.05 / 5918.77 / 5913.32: -1.2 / 0.007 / -0.010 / 0.009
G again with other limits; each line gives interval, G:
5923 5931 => 0.553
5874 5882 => 0.559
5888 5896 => 0.504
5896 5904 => 0.538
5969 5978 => 0.558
